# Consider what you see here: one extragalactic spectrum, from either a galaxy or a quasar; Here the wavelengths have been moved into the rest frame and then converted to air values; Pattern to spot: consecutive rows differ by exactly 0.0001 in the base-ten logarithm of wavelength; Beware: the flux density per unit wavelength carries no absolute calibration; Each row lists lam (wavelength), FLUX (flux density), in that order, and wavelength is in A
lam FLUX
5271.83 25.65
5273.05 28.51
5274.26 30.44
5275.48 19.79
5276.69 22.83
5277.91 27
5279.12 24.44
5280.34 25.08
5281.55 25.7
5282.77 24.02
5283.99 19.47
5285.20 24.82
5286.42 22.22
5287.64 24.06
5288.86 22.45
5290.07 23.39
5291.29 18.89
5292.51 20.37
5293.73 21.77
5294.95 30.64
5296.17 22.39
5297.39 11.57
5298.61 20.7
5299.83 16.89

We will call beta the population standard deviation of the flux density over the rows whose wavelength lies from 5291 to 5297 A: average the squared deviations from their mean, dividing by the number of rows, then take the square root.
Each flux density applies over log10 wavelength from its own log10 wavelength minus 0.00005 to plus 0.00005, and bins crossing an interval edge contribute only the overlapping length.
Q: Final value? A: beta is 4.1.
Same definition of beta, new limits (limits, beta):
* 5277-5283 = 1.0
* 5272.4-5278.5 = 3.9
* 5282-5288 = 1.9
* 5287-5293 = 1.9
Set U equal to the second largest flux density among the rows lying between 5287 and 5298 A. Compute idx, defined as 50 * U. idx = 1203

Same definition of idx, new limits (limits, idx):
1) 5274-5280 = 1350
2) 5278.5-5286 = 1254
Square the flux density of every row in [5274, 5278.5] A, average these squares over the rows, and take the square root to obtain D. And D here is 25.3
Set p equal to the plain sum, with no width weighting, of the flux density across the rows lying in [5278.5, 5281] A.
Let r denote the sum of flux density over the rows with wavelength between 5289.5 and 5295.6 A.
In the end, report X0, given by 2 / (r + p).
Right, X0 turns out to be 0.0122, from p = 50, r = 115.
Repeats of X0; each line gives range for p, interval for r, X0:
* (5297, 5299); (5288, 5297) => 0.0104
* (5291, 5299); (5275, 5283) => 0.0063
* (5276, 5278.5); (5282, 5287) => 0.0142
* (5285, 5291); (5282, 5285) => 0.0125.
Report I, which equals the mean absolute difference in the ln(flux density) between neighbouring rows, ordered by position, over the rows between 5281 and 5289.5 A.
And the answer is 0.13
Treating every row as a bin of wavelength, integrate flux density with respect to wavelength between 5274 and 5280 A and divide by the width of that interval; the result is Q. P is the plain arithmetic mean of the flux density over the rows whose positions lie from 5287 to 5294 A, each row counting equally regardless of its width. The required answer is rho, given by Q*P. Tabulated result 536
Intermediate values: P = 22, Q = 24.6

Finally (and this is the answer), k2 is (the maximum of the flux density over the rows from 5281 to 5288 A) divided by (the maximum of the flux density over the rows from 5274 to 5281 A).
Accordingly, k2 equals 0.84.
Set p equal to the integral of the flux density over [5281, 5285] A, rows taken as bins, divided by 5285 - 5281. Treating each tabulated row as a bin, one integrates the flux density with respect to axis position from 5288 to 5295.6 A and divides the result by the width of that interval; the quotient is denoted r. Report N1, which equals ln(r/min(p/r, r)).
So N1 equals 3.12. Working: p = 23.2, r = 23.0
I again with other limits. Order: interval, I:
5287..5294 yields 0.09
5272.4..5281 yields 0.16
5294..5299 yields 0.52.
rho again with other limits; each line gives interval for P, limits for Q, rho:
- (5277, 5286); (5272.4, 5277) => 622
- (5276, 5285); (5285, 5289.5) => 560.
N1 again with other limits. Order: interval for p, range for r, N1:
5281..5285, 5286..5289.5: 3.12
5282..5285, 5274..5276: 3.28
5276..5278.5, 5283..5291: 3.03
